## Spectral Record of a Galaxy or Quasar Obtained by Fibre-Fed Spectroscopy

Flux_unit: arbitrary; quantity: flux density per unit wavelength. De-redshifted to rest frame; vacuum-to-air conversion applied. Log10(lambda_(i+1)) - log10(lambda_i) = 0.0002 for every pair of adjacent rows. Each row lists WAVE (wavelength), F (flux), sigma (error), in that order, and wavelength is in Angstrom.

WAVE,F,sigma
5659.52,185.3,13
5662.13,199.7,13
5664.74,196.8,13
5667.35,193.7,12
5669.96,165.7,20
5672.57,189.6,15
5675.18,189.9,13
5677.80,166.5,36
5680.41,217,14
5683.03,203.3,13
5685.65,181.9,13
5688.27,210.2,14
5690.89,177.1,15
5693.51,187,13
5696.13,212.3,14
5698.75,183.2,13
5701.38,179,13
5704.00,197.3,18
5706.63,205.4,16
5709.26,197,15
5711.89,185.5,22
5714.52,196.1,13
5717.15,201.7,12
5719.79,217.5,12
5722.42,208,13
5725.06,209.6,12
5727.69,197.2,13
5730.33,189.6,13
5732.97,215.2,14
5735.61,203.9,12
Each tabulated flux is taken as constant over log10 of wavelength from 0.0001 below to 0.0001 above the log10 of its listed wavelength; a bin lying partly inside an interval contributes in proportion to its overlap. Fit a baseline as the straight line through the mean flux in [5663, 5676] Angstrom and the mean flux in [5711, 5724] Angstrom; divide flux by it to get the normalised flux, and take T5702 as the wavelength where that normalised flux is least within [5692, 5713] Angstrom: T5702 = 5701.38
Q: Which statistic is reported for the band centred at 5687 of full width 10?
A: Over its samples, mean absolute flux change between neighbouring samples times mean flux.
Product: 5330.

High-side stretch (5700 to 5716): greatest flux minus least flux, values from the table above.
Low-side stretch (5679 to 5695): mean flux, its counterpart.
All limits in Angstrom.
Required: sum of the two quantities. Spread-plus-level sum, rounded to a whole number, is 222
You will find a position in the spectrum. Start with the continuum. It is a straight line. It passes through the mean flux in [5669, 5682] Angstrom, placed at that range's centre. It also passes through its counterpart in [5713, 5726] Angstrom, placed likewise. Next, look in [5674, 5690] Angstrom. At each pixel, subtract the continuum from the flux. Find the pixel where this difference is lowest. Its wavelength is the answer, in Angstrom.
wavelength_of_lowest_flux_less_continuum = 5677.80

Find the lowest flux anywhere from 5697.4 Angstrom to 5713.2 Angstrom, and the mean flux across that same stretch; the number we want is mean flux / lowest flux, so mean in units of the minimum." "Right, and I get 1.07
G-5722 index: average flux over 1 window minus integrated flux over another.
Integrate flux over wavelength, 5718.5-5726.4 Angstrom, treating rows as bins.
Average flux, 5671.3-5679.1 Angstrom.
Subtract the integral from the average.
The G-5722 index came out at -1492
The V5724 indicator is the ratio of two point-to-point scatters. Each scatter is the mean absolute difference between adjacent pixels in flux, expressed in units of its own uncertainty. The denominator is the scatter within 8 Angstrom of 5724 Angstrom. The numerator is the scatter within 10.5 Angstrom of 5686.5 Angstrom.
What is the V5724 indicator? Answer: 1.9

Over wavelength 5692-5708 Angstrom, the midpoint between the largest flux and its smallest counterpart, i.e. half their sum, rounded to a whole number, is 196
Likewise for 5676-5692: 192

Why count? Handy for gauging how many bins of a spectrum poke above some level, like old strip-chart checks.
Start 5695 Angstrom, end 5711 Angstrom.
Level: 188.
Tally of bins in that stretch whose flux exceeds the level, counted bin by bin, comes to 4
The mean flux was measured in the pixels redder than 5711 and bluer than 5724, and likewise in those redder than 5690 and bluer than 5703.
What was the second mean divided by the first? 0.93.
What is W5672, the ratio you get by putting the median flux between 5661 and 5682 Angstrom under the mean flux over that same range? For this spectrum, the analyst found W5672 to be 0.99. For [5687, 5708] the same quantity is 1.01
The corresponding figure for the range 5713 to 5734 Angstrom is 1.00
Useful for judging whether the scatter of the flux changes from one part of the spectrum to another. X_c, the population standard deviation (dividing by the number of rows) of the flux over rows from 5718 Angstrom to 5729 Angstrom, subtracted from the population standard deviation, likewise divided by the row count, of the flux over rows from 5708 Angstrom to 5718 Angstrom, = -1.3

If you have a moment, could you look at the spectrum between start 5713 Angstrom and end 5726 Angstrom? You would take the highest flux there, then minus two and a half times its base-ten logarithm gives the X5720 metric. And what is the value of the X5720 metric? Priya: -5.84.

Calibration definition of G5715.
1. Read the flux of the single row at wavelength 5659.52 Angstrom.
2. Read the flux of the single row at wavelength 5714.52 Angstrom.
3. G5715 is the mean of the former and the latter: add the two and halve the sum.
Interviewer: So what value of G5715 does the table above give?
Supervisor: 191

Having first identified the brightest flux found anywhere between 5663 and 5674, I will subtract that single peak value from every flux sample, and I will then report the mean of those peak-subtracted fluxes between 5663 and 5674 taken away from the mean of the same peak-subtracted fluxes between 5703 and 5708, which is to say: 15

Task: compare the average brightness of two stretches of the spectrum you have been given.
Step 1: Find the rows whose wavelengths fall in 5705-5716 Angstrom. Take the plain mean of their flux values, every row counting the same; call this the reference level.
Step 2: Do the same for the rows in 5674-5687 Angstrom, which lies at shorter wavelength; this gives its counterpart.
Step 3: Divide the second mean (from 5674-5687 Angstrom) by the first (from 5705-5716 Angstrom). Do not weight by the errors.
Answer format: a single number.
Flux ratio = 0.98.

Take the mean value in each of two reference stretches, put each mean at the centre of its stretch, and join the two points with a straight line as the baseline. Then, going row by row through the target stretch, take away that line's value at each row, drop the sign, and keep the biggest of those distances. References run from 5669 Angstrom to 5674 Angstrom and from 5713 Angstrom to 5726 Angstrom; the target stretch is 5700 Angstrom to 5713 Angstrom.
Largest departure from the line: 17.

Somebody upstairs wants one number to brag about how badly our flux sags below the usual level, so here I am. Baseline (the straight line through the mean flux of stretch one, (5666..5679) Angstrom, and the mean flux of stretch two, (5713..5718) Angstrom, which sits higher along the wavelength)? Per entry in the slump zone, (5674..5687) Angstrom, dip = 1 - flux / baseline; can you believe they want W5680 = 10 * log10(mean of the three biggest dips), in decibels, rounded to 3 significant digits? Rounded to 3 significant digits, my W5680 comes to -16.1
